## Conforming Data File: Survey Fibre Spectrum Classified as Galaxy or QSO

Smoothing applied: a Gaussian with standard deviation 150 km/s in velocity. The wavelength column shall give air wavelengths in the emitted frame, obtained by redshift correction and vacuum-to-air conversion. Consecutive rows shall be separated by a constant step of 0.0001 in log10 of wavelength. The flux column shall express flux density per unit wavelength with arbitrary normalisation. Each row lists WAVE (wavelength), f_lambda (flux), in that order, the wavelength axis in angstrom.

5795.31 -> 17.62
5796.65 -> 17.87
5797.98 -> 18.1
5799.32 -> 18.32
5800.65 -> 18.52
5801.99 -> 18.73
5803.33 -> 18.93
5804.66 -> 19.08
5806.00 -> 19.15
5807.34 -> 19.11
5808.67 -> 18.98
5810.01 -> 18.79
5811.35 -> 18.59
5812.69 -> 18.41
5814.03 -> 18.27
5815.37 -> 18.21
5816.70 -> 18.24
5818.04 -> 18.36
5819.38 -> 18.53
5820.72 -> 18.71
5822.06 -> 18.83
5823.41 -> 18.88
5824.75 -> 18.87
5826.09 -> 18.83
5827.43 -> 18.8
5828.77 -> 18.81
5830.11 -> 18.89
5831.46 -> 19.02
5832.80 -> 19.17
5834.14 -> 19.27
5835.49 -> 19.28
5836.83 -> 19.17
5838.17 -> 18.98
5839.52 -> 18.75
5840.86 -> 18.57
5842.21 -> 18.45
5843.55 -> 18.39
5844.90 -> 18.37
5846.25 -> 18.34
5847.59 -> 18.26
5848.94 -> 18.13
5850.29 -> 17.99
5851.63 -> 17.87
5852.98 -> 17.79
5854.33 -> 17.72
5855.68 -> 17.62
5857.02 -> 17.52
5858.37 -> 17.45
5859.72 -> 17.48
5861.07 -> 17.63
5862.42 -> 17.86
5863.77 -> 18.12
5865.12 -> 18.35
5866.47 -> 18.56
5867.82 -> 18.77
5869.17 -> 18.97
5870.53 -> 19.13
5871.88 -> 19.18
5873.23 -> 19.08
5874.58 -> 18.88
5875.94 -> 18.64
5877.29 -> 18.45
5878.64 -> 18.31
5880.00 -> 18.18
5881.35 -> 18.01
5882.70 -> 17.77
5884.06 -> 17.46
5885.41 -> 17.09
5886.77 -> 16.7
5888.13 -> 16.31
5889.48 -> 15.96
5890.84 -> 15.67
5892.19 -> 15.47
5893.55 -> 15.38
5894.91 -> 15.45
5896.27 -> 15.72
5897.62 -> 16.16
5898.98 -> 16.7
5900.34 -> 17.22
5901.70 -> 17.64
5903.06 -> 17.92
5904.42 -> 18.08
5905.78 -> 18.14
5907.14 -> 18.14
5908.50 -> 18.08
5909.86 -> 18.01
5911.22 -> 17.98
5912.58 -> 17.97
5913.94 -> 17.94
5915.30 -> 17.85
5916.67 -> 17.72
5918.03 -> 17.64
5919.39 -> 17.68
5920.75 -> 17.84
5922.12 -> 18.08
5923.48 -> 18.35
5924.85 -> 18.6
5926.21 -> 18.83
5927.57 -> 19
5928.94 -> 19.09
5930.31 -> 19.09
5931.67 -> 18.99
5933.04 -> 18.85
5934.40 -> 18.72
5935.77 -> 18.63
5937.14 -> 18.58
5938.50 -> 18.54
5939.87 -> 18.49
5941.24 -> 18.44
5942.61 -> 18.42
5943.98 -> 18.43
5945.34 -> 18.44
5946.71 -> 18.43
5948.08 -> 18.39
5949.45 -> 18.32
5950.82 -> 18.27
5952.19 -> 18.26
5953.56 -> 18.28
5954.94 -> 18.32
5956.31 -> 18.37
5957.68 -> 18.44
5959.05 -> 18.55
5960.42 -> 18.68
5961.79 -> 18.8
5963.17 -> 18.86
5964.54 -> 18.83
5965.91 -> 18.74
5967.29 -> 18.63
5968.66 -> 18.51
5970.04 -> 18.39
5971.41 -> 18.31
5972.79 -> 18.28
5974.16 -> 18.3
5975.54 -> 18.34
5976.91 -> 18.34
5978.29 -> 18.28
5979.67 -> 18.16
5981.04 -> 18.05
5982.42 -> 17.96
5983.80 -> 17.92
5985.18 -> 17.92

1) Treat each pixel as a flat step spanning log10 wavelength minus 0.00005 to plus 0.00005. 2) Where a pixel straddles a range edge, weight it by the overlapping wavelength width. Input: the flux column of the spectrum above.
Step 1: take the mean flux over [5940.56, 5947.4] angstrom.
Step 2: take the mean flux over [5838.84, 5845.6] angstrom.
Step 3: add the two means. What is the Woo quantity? 36.9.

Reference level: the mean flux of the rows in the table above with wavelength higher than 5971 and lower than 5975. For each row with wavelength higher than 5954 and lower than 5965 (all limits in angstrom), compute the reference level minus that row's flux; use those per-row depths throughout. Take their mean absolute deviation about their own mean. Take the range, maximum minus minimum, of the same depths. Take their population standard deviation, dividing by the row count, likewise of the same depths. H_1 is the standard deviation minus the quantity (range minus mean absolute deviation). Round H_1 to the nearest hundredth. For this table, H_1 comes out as -0.15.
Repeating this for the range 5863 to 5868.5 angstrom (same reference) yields -0.19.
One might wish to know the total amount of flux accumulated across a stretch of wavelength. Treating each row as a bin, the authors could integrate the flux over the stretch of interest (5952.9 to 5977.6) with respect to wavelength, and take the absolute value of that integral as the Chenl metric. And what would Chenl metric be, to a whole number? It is 457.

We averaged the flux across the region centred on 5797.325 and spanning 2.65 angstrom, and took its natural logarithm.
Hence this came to 2.890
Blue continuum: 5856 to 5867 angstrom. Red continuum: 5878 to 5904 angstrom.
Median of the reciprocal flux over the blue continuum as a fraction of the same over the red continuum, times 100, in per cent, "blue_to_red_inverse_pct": 94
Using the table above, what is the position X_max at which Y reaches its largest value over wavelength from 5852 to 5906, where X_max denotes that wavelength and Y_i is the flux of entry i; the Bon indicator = 5871.88 angstrom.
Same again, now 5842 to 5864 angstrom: 5842.21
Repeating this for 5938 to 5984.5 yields 5963.17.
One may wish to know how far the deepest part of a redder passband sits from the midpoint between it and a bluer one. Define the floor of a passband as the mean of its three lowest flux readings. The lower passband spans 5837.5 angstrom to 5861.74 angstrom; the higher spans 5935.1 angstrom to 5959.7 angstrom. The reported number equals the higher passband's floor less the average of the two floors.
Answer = 0.39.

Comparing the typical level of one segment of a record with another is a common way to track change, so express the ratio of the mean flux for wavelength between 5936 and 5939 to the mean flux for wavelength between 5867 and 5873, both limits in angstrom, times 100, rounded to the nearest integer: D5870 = 98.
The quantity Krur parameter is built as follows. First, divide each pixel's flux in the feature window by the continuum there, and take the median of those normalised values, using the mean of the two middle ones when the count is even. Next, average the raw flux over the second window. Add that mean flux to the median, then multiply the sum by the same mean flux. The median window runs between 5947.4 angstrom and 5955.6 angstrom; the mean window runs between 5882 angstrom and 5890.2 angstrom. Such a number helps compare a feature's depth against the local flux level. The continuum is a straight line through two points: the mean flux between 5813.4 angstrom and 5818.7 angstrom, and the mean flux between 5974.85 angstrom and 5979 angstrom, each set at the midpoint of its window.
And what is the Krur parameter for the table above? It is 302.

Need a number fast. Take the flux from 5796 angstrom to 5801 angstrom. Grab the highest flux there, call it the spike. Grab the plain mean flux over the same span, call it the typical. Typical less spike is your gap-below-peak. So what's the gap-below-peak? -0.32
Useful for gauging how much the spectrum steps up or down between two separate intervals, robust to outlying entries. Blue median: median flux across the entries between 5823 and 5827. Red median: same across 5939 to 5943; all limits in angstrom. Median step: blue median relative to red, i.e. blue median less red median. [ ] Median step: 0.43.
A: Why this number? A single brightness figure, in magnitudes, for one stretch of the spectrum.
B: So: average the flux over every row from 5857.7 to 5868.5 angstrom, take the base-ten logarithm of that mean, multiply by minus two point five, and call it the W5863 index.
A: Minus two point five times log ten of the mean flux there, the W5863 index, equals -3.140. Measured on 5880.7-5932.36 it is -3.109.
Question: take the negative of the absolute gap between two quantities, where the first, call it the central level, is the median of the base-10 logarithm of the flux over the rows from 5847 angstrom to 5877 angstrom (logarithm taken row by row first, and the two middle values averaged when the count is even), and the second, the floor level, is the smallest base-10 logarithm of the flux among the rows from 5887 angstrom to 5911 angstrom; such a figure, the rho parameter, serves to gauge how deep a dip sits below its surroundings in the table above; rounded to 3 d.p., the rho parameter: -0.071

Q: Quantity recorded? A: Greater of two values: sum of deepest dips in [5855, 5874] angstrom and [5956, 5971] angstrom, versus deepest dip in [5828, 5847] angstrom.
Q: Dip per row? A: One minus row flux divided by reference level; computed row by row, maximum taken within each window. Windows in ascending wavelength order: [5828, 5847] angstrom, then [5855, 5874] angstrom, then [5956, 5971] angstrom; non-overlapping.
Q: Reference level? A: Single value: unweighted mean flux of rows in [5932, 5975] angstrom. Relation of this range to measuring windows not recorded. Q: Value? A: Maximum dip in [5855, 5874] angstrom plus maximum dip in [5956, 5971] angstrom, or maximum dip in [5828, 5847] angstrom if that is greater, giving 0.064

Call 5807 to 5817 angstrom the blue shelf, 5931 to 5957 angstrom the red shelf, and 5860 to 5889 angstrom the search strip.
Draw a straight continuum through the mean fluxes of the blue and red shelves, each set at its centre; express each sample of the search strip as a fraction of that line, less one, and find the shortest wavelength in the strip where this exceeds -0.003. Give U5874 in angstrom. 5866.47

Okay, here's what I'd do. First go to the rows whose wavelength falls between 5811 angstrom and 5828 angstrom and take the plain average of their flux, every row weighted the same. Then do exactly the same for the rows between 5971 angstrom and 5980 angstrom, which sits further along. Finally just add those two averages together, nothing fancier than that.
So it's 36.9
